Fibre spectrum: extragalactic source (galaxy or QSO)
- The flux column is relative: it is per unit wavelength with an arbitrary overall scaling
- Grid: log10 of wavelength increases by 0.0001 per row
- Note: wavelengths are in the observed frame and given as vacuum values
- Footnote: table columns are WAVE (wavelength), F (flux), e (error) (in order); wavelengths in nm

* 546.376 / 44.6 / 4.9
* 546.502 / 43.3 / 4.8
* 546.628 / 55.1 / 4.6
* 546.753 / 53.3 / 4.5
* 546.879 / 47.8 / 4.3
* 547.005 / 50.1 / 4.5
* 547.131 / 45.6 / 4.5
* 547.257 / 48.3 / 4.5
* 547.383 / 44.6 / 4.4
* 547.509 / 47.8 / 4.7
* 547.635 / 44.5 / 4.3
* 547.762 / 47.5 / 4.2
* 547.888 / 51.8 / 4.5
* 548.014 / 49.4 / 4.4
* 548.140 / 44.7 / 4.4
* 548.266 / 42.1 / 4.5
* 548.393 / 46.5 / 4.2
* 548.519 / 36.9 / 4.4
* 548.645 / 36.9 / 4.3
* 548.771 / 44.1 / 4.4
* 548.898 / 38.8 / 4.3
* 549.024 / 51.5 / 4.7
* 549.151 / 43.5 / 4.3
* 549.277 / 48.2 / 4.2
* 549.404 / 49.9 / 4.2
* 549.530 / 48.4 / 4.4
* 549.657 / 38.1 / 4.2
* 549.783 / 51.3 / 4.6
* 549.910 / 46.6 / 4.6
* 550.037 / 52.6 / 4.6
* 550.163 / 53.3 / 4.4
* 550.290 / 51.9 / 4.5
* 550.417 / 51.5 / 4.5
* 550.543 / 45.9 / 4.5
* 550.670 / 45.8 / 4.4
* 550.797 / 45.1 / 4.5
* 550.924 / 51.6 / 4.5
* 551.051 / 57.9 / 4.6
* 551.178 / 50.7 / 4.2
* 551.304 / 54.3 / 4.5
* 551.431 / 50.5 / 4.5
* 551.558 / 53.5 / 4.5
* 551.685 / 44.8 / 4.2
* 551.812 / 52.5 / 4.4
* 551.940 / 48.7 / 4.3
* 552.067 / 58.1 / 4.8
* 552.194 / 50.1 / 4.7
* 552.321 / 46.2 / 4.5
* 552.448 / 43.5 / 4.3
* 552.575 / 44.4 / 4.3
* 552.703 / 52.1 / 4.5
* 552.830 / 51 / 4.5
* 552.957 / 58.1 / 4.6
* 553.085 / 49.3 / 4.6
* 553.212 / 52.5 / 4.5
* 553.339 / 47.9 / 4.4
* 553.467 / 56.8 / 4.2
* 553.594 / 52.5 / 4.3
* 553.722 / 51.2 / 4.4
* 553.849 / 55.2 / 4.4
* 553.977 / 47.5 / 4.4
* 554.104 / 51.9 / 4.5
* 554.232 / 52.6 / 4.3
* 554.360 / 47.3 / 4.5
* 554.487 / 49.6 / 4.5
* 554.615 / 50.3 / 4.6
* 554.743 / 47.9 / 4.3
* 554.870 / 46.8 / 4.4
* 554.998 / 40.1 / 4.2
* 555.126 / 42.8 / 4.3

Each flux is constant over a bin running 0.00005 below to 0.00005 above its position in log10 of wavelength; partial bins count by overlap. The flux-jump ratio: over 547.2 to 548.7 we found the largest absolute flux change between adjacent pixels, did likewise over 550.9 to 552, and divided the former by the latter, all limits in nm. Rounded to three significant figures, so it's 1.10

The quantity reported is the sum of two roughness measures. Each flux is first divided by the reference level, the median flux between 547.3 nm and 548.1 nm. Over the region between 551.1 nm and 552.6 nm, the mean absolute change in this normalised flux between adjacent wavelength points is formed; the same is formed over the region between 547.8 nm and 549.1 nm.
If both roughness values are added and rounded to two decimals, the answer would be 0.22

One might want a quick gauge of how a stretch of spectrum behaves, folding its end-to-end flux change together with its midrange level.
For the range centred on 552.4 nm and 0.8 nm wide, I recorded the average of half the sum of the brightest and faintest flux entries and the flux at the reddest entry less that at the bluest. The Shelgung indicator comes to 22.4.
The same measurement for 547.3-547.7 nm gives 23.0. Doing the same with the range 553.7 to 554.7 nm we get 25.2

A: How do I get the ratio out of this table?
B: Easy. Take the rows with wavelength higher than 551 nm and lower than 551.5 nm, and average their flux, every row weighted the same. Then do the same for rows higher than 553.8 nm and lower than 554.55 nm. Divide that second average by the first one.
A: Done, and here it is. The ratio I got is 0.95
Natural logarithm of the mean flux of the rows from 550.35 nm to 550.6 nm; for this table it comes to 3.89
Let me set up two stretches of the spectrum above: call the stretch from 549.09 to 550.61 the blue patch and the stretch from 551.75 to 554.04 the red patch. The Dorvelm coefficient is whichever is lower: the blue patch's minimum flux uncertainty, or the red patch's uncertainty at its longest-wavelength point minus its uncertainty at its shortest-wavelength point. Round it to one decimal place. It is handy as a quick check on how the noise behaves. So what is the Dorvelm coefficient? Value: 0.0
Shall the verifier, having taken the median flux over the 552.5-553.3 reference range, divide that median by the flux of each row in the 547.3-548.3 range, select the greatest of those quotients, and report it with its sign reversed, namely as -1.22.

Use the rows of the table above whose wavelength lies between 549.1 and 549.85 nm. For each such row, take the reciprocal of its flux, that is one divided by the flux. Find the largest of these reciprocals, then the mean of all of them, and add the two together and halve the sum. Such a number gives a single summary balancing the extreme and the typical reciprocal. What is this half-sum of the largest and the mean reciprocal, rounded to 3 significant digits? 0.0240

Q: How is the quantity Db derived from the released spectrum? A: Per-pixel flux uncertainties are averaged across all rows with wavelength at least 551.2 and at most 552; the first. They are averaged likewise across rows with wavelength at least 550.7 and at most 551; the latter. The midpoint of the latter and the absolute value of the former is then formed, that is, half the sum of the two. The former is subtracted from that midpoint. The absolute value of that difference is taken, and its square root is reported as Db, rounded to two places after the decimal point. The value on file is 0.22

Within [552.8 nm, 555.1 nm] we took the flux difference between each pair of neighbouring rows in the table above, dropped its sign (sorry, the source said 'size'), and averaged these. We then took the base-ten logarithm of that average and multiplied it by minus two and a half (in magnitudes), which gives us -1.59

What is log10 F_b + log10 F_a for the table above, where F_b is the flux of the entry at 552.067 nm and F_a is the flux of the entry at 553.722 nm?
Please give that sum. 3.47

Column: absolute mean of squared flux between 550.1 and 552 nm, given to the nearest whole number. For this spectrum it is 2567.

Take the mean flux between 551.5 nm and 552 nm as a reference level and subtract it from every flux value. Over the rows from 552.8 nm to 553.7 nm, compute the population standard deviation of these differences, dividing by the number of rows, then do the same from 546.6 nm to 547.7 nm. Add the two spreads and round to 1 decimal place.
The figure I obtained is 6.9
